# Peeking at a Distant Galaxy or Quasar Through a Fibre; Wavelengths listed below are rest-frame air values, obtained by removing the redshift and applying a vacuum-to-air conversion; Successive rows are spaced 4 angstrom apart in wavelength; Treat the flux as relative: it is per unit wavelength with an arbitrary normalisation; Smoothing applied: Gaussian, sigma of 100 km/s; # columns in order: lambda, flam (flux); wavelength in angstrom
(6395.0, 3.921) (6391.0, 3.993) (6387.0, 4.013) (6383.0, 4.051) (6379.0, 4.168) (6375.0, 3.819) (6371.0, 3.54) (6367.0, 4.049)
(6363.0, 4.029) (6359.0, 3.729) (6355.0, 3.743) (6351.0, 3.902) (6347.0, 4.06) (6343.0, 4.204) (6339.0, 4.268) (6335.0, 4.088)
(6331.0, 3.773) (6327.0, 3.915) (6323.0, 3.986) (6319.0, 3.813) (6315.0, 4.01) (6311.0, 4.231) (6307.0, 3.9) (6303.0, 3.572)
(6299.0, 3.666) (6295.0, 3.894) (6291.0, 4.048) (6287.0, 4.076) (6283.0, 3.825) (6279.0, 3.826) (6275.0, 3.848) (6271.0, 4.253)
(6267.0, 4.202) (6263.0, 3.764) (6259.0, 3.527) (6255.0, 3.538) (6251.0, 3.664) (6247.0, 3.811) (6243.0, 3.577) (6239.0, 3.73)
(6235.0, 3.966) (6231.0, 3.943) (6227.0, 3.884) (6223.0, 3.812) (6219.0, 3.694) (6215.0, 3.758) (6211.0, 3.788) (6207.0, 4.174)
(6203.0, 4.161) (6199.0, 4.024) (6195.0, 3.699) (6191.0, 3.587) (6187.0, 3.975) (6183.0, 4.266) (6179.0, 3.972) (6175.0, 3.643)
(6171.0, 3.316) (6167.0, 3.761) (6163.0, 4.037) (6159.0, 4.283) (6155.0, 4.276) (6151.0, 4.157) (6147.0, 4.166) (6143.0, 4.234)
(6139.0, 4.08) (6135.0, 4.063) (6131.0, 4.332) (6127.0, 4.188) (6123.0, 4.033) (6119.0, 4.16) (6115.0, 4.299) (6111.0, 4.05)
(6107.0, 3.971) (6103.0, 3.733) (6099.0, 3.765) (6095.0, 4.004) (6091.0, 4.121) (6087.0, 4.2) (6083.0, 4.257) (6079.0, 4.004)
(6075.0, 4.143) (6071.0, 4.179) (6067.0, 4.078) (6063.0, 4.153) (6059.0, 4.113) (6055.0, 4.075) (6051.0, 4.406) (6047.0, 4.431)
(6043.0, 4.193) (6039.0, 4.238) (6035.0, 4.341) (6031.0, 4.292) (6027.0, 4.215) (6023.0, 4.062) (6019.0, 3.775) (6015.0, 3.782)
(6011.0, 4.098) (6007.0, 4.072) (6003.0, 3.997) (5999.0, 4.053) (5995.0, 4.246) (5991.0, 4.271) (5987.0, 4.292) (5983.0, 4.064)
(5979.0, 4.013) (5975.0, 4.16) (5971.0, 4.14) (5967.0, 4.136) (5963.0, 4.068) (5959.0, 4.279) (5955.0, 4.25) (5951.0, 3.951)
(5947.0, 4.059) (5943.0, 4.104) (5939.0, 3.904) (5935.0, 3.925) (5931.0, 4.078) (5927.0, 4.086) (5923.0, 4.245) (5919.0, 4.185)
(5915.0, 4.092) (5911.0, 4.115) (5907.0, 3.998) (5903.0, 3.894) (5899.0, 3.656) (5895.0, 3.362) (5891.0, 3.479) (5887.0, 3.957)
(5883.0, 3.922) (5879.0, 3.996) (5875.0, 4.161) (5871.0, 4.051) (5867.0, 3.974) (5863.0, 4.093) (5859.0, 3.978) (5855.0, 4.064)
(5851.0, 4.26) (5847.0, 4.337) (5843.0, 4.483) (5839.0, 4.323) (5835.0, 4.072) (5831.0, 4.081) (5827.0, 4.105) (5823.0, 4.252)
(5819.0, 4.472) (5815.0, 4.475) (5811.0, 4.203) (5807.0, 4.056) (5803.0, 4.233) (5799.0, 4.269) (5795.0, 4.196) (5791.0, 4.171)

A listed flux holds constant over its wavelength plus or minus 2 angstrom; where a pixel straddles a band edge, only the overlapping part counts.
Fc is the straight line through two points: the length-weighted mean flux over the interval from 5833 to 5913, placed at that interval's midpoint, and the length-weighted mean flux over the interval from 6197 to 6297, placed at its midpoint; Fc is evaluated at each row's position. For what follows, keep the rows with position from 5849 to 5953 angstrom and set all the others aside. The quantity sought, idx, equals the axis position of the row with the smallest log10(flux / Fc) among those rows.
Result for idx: 5895.0 angstrom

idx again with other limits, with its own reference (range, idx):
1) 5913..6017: 6015.0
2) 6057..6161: 6103.0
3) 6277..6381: 6371.0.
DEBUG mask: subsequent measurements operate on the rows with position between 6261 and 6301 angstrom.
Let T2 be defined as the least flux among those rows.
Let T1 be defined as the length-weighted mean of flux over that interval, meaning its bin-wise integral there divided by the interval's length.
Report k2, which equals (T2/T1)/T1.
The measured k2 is 0.236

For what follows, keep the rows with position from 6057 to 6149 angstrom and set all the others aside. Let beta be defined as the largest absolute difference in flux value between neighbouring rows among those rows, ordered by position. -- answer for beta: 0.27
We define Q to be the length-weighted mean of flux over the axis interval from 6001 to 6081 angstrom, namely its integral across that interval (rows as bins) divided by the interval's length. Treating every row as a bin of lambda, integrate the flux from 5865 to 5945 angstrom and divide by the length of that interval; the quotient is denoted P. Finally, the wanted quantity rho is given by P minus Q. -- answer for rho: -0.17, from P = 3.96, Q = 4.13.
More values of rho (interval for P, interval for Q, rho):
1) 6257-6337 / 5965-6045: -0.21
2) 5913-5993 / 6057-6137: 0.02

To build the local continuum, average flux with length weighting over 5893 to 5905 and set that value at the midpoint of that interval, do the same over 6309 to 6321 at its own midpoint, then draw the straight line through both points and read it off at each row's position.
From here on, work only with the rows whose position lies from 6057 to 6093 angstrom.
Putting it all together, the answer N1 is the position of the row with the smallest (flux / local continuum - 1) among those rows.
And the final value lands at 6079.0 angstrom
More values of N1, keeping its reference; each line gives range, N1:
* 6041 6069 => 6067.0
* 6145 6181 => 6171.0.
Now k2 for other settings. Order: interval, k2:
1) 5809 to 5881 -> 0.227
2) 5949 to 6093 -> 0.220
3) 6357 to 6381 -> 0.234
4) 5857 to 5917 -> 0.219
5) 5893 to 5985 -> 0.207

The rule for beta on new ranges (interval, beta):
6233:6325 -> 0.44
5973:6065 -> 0.33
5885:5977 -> 0.48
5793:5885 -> 0.27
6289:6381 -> 0.51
